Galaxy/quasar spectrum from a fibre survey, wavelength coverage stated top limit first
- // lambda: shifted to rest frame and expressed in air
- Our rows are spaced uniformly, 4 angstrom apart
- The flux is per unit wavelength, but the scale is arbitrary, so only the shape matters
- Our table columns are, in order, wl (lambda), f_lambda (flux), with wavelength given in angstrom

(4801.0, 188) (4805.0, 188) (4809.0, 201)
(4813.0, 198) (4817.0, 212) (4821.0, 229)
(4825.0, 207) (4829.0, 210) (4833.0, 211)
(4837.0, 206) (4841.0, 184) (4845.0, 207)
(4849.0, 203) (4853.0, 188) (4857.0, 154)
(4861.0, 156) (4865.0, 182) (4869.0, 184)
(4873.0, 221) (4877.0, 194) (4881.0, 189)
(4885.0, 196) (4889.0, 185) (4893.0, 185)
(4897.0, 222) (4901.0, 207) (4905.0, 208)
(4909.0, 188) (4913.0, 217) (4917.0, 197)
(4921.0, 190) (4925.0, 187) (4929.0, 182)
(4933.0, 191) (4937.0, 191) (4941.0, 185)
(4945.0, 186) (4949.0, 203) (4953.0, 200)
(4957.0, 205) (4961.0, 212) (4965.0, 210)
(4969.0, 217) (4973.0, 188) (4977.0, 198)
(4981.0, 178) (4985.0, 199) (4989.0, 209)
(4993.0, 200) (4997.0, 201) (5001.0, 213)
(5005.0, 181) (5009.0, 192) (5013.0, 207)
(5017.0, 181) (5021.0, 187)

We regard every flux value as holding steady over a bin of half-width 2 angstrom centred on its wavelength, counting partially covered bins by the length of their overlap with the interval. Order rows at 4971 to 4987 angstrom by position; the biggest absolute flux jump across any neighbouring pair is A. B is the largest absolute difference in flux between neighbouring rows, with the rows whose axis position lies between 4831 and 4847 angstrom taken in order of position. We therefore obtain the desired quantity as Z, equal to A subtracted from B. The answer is 2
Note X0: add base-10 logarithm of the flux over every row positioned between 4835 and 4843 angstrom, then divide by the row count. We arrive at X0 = 2.29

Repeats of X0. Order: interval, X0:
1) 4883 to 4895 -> 2.28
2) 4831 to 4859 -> 2.28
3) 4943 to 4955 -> 2.29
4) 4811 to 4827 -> 2.32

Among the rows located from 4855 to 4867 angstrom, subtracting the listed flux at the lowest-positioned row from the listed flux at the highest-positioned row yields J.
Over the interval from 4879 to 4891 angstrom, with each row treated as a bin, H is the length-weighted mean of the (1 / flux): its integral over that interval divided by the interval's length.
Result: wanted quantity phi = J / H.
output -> 5317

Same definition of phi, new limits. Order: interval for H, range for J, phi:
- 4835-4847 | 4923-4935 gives 794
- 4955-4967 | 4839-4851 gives 3970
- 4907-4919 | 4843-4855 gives -3799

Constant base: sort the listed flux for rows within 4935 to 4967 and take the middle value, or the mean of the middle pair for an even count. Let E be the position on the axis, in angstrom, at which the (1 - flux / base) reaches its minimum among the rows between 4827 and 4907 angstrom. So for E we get 4897.0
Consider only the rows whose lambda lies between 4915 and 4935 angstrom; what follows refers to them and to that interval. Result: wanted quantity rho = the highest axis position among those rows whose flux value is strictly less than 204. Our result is 4933.0 angstrom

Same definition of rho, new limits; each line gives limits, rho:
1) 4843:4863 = 4861.0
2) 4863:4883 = 4881.0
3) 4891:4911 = 4909.0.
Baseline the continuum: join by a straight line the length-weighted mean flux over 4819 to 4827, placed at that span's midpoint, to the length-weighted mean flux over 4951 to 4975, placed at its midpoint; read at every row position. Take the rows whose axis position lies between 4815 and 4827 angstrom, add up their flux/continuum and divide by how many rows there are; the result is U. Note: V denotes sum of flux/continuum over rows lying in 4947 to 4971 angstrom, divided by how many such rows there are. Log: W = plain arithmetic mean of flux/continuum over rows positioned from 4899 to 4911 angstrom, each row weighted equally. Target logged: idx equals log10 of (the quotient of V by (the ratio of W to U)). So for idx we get 0.02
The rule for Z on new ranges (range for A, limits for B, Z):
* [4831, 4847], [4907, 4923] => 6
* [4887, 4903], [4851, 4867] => -3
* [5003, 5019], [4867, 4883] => 11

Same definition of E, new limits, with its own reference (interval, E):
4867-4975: 4897.0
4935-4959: 4957.0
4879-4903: 4897.0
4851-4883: 4873.0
